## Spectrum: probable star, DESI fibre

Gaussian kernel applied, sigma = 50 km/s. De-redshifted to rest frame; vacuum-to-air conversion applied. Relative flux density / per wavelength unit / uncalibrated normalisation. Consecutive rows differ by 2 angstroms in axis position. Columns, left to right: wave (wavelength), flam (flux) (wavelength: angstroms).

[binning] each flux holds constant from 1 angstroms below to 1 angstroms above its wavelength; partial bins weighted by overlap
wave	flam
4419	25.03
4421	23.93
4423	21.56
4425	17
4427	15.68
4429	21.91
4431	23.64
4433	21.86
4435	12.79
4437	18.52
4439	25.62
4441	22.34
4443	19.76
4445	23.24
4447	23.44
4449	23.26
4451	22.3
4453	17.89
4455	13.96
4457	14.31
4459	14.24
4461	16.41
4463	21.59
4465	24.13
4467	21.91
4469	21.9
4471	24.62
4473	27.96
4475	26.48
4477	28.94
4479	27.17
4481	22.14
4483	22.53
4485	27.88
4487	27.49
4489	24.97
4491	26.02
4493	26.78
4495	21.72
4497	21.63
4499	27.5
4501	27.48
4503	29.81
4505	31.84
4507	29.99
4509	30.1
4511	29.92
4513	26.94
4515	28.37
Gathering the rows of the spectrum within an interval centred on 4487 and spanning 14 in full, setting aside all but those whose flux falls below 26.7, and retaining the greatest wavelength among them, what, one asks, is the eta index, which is 4491 angstroms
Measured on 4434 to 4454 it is 4453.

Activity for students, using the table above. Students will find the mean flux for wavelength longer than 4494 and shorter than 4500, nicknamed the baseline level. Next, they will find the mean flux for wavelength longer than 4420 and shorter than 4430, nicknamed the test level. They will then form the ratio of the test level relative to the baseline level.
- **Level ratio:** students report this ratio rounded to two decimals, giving 0.85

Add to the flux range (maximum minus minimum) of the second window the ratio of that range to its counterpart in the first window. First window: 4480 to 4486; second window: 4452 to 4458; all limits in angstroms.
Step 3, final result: 5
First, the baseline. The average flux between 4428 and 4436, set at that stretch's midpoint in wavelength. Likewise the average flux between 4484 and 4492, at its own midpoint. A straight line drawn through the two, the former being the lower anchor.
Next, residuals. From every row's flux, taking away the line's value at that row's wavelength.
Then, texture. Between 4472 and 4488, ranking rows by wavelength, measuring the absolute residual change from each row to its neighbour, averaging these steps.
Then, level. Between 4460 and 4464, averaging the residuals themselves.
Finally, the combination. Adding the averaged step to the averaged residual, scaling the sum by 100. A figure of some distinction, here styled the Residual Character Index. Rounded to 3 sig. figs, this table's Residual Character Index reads -211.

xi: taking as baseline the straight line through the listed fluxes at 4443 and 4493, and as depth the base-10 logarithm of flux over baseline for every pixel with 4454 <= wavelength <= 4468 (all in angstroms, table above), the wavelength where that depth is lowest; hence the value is 4459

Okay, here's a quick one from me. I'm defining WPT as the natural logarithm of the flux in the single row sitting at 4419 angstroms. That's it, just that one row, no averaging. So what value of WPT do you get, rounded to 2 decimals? 3.22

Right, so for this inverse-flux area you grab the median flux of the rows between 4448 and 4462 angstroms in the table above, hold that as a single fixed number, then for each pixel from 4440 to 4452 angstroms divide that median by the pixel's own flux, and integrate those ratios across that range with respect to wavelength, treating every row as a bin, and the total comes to 8.8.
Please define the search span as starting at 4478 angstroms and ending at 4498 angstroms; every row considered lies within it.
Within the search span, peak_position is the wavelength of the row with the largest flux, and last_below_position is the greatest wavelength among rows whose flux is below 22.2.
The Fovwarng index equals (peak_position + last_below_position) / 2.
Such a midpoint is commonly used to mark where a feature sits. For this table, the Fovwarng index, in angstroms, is 4491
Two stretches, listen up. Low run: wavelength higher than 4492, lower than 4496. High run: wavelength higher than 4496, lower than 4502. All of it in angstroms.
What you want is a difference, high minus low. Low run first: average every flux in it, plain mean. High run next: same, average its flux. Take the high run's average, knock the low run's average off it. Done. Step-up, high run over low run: 1.3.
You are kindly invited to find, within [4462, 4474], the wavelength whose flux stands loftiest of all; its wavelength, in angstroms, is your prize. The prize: 4473 angstroms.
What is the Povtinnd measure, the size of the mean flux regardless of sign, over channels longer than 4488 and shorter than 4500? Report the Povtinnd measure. 25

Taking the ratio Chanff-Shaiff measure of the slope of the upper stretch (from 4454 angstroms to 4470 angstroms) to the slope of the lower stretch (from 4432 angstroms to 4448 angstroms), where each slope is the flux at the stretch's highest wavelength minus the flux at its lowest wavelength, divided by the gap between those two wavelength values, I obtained 5.0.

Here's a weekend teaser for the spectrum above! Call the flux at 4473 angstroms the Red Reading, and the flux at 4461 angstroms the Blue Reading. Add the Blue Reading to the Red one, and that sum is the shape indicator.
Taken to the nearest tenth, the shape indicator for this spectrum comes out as 44.4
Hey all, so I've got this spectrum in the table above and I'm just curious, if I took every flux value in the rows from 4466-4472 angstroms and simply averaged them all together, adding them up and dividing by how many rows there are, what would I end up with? 22.8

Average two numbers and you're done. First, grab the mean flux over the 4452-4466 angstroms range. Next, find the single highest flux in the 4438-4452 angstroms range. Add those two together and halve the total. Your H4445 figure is 21.6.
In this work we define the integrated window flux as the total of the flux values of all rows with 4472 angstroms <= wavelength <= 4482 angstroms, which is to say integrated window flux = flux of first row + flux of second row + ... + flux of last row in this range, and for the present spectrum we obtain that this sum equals 133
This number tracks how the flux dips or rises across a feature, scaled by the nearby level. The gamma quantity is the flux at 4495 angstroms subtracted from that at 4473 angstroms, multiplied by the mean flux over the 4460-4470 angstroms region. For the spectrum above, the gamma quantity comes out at 132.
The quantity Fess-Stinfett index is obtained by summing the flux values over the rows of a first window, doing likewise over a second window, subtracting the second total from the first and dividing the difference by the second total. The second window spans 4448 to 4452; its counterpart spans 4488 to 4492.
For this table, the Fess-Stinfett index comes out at 0.12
